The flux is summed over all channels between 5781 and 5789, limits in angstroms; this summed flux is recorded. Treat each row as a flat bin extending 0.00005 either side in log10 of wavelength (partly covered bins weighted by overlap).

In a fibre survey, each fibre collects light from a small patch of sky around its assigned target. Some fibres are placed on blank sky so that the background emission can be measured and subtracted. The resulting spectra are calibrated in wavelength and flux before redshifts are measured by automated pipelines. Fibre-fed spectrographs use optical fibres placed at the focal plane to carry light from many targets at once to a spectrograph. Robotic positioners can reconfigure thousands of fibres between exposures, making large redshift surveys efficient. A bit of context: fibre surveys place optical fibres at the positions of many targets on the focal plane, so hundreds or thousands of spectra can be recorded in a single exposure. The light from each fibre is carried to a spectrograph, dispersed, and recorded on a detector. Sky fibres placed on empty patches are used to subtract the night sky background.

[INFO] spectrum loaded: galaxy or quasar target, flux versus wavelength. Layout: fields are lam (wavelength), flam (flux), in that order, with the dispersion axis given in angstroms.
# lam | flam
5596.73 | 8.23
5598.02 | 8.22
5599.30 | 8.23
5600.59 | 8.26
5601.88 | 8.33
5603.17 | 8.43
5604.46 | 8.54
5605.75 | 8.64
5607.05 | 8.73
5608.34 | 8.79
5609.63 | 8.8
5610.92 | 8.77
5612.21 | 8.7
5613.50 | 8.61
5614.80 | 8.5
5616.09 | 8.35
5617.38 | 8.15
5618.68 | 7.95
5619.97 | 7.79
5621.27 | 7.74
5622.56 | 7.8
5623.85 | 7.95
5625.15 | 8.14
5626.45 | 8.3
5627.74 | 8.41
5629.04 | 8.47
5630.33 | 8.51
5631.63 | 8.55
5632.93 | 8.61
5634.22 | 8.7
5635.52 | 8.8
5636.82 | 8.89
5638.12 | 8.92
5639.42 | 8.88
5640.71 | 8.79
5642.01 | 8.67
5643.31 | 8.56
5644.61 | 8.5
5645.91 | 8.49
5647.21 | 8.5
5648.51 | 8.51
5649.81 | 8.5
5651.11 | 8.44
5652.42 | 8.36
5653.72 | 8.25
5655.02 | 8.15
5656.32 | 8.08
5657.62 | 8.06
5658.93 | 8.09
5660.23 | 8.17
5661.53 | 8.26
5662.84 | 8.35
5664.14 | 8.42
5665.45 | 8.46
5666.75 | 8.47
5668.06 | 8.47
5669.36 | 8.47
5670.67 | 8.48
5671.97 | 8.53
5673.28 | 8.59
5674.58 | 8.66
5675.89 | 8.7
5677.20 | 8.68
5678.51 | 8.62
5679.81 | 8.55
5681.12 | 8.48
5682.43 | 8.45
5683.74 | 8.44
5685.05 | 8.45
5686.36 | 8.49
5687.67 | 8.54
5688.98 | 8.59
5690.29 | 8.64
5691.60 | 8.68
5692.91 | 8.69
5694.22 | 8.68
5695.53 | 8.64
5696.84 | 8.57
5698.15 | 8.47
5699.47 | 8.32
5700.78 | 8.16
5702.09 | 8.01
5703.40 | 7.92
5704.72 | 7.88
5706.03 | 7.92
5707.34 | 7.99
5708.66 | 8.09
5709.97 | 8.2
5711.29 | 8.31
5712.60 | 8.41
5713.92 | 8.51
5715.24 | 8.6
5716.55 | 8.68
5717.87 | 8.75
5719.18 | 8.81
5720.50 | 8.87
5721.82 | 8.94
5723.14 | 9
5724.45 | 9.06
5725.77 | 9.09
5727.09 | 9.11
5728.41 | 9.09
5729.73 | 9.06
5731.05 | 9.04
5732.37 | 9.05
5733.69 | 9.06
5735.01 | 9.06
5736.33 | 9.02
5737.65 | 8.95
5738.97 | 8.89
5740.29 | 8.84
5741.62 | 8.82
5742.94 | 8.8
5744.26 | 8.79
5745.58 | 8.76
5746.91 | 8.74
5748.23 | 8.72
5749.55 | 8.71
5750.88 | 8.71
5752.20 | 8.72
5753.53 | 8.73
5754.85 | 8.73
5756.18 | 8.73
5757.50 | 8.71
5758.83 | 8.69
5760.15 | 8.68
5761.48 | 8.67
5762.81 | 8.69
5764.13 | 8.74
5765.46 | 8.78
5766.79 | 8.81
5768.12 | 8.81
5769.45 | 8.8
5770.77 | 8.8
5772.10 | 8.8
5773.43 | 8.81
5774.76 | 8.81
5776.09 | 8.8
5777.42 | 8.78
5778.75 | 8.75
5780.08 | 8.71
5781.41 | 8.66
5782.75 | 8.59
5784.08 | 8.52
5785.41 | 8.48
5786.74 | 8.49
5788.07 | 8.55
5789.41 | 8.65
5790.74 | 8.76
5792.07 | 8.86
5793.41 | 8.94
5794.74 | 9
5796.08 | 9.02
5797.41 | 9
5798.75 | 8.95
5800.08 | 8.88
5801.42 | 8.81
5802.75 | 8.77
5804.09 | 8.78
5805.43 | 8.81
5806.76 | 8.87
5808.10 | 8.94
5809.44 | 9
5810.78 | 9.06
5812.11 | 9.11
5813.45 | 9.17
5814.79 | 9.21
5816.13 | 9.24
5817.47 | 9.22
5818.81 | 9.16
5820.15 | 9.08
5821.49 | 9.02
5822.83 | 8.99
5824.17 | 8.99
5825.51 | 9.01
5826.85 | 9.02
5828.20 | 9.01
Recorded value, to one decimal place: 51.3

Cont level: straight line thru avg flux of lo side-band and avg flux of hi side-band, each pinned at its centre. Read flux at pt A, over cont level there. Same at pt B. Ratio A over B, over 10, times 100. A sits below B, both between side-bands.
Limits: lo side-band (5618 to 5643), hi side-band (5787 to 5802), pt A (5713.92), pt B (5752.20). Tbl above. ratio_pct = 9.9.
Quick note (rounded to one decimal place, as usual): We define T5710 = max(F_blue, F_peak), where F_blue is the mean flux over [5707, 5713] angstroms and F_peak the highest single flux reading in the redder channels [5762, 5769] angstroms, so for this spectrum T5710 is 8.8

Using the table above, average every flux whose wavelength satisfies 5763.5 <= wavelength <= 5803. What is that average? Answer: 8.77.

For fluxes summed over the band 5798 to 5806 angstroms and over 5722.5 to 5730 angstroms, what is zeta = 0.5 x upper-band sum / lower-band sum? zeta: 0.487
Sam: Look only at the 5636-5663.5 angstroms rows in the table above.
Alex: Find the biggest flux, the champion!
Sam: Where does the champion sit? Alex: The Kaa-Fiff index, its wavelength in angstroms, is 5638.12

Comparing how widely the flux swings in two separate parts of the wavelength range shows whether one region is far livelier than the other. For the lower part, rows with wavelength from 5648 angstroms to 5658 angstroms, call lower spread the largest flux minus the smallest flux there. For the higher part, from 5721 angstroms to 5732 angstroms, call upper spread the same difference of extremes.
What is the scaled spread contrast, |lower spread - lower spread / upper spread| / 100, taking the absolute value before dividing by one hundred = 0.022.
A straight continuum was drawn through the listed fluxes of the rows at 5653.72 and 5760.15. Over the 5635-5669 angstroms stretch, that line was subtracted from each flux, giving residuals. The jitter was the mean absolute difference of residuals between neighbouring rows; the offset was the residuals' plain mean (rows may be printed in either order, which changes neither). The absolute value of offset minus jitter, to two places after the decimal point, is 0.16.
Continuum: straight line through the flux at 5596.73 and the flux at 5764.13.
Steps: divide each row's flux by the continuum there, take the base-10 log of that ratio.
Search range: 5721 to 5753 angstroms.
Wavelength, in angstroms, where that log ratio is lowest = 5750.88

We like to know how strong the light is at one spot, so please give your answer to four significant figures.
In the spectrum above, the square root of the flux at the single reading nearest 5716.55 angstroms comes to 2.946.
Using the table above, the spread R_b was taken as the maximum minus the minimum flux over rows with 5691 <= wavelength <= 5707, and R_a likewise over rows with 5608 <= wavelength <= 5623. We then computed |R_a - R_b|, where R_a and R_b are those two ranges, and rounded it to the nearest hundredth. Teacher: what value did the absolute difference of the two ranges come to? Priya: 0.25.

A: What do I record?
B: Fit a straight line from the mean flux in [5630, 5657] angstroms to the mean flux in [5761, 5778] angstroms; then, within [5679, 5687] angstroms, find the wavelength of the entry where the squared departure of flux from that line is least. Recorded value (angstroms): 5679.81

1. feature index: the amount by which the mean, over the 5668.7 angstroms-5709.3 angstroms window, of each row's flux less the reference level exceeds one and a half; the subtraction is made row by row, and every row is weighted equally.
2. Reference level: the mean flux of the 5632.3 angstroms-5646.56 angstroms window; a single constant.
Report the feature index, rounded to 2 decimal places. -1.78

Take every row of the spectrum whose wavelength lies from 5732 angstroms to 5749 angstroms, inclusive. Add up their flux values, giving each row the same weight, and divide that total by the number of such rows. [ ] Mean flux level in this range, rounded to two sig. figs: 8.9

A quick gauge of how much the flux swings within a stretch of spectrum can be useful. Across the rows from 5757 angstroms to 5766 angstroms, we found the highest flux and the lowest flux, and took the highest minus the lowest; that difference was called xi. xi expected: 0.11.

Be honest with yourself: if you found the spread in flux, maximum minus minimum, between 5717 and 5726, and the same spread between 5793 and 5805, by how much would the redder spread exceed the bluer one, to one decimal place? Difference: -0.1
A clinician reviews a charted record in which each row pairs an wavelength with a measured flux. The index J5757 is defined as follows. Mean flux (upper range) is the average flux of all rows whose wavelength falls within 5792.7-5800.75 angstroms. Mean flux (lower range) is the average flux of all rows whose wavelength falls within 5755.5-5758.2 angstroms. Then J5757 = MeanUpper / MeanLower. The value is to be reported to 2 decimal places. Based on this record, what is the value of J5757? 1.03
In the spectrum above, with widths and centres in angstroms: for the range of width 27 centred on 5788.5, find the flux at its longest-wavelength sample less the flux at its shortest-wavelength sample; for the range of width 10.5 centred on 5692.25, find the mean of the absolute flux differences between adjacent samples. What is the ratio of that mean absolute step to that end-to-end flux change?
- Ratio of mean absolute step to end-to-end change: 3.9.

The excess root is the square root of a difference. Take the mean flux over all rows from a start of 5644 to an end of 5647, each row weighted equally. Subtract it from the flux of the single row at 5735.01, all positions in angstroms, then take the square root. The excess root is 0.75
